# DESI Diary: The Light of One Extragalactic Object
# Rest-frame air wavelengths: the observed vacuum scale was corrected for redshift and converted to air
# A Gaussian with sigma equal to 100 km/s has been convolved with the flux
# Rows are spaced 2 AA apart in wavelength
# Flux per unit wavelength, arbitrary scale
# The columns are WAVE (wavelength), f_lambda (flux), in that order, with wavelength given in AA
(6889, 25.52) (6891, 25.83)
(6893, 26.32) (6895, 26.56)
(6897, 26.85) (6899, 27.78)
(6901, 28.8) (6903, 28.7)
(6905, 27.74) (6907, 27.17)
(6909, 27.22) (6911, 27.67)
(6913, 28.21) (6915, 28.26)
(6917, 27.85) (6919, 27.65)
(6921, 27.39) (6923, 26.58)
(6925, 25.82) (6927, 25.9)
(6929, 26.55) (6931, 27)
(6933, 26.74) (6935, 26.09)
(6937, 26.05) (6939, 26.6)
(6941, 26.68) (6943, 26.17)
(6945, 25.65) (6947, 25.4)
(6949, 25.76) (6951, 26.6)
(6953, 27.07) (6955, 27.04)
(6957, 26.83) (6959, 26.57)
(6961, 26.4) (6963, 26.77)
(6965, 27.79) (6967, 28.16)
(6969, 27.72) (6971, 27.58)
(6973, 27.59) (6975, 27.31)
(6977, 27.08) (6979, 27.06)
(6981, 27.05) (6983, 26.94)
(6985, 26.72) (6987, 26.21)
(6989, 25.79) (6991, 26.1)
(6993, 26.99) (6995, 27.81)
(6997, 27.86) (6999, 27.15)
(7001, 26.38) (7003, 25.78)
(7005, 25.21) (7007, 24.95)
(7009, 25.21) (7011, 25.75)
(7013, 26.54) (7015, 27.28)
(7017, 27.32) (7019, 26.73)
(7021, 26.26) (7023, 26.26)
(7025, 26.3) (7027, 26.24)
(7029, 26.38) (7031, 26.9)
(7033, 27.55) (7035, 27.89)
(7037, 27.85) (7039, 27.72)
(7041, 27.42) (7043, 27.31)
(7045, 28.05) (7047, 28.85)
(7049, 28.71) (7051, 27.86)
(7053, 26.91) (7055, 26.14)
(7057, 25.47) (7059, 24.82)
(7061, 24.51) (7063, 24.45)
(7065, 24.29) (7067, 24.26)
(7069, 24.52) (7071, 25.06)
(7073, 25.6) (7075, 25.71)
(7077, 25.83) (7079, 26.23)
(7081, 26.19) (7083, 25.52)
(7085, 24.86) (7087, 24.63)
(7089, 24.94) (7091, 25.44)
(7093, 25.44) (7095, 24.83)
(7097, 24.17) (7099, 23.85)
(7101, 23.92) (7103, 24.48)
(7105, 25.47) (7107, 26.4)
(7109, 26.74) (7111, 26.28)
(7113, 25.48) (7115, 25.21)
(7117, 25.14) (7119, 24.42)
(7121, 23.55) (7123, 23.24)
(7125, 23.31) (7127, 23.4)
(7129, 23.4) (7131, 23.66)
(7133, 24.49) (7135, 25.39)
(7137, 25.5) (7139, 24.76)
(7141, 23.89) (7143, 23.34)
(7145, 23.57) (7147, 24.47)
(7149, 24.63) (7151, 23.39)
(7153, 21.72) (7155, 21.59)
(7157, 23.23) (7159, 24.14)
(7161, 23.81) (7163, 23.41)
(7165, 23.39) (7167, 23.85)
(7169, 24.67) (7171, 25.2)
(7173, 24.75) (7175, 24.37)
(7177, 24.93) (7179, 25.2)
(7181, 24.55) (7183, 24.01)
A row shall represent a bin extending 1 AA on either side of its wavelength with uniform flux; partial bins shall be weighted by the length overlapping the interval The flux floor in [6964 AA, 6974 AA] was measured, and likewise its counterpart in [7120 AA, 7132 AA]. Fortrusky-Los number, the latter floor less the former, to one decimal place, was -4.3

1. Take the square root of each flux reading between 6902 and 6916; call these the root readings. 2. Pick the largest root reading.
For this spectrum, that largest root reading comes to 5.36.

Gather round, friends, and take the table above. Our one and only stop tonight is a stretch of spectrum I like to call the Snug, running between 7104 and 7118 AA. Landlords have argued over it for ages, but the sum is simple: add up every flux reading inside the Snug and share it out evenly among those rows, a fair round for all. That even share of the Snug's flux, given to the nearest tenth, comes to 25.8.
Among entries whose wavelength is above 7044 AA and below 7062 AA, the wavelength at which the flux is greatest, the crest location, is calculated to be 7047 AA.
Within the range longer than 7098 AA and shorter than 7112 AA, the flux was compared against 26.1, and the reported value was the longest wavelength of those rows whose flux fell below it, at 7105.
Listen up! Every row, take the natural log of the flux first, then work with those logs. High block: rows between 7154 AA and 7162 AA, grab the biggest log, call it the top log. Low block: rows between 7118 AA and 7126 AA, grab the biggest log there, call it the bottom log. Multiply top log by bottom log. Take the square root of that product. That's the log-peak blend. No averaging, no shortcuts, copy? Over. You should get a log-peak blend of 3.190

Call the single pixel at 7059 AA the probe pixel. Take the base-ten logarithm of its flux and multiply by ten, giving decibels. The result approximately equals 13.9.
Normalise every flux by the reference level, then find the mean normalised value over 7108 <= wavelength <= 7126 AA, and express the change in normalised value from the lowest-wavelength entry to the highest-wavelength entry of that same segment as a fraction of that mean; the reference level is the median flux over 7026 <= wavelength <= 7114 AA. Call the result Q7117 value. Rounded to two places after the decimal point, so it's -0.14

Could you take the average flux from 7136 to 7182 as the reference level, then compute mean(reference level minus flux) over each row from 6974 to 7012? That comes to -2.5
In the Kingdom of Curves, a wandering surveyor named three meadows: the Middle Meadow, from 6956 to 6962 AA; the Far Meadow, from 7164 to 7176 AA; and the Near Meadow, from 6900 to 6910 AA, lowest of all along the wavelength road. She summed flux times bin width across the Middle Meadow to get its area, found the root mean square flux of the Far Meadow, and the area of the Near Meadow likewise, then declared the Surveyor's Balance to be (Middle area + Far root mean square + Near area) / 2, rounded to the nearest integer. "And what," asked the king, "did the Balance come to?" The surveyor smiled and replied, 232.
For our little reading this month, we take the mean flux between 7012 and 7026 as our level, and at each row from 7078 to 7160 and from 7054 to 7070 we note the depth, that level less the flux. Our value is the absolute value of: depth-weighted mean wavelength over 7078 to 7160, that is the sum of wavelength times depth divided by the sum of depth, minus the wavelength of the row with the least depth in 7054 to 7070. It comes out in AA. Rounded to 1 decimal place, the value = 71.6 AA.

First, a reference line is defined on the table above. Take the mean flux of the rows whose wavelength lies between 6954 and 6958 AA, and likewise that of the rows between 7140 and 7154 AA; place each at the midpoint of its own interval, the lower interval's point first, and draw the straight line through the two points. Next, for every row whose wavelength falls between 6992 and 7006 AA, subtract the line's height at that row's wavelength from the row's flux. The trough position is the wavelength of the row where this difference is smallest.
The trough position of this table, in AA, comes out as 7005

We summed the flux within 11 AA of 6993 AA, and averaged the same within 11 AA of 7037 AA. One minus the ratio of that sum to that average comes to -9.7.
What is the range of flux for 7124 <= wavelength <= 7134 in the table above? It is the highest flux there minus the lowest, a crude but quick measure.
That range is 1.2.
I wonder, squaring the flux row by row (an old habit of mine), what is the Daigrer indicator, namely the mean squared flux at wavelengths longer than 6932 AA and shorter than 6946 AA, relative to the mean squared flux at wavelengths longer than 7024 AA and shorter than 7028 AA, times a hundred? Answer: 100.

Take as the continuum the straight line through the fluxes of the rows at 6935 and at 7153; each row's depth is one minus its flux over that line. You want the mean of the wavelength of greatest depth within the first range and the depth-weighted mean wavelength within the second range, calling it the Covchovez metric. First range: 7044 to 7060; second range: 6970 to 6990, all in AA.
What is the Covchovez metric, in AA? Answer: 7018.9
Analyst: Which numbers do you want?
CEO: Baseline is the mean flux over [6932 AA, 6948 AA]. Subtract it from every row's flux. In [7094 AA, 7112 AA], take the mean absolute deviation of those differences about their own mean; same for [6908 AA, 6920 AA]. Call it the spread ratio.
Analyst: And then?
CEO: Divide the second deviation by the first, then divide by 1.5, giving 0.2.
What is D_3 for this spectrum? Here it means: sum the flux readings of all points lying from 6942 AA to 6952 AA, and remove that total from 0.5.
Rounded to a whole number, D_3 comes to -129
